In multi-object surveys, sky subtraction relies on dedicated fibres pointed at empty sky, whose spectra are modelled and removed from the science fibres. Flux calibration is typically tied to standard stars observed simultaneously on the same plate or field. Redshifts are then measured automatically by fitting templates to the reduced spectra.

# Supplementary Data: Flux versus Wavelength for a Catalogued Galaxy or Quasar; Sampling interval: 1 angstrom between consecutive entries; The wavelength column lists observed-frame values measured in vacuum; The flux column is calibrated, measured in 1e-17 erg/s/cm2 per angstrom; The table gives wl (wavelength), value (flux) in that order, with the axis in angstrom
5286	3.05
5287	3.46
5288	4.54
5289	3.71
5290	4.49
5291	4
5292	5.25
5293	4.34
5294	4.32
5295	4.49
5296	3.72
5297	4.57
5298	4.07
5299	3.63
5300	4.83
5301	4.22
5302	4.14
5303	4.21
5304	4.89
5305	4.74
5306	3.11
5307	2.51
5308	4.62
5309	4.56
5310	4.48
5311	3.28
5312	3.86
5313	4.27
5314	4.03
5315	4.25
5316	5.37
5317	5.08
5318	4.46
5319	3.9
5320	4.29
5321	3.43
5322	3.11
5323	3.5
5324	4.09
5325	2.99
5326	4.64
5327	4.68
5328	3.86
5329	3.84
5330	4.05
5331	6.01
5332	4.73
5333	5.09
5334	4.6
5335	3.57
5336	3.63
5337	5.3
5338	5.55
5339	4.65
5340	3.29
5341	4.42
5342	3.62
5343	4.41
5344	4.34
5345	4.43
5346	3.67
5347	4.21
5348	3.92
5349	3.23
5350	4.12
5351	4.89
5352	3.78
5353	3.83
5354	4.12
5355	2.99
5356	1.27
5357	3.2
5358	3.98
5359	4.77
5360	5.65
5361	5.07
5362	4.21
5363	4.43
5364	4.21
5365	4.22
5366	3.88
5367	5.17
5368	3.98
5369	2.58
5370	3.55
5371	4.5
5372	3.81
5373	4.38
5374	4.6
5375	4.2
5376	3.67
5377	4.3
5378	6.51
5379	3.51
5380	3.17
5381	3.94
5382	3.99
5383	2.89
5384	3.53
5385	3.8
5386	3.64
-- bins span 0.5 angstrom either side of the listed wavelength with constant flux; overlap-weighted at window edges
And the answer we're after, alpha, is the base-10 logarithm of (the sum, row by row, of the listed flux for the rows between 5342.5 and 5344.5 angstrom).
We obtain 0.94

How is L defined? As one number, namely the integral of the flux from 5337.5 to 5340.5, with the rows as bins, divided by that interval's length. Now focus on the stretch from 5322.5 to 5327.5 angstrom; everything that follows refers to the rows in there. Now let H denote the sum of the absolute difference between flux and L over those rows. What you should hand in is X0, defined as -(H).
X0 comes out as -3.2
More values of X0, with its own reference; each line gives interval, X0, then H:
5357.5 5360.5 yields -1.9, 1.9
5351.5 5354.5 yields -1.8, 1.8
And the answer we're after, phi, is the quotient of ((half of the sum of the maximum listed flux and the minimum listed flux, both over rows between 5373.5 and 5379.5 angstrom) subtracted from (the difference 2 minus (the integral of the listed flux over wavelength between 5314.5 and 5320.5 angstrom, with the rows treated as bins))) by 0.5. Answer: -60.7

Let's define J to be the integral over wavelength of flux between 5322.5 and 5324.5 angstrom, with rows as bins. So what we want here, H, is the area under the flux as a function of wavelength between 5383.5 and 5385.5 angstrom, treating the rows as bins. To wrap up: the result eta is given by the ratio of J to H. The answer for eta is 1.04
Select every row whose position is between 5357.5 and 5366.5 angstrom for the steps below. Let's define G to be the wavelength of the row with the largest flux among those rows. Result 5360 angstrom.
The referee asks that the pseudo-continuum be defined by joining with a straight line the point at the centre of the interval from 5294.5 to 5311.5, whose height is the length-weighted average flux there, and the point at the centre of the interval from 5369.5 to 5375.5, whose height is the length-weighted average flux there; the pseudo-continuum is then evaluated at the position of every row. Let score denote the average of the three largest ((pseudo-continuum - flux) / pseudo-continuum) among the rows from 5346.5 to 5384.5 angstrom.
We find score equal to 0.46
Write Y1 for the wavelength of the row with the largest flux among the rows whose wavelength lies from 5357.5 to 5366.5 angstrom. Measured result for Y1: 5360 angstrom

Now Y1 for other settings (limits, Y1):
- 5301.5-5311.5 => 5304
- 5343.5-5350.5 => 5345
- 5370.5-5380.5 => 5378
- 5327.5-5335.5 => 5331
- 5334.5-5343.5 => 5338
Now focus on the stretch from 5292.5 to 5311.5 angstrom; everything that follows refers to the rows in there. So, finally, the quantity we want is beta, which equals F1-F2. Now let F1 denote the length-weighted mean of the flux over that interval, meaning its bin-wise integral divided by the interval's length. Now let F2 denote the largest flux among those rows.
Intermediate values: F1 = 4.14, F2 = 4.89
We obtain -0.7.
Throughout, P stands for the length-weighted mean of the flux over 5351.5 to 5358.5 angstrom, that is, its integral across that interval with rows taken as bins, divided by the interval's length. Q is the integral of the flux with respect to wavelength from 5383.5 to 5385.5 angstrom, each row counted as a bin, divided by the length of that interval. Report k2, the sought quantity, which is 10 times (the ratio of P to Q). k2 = 9.0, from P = 3.31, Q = 3.7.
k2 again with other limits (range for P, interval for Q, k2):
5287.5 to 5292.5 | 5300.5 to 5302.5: 10.5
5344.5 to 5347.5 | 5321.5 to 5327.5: 10.7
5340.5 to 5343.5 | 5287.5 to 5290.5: 9.8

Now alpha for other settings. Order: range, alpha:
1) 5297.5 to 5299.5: 0.89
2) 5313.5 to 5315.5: 0.92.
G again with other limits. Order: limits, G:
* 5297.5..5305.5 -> 5304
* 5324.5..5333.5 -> 5331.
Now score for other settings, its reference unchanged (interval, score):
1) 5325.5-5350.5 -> 0.19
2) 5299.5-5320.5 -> 0.28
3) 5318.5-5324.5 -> 0.19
